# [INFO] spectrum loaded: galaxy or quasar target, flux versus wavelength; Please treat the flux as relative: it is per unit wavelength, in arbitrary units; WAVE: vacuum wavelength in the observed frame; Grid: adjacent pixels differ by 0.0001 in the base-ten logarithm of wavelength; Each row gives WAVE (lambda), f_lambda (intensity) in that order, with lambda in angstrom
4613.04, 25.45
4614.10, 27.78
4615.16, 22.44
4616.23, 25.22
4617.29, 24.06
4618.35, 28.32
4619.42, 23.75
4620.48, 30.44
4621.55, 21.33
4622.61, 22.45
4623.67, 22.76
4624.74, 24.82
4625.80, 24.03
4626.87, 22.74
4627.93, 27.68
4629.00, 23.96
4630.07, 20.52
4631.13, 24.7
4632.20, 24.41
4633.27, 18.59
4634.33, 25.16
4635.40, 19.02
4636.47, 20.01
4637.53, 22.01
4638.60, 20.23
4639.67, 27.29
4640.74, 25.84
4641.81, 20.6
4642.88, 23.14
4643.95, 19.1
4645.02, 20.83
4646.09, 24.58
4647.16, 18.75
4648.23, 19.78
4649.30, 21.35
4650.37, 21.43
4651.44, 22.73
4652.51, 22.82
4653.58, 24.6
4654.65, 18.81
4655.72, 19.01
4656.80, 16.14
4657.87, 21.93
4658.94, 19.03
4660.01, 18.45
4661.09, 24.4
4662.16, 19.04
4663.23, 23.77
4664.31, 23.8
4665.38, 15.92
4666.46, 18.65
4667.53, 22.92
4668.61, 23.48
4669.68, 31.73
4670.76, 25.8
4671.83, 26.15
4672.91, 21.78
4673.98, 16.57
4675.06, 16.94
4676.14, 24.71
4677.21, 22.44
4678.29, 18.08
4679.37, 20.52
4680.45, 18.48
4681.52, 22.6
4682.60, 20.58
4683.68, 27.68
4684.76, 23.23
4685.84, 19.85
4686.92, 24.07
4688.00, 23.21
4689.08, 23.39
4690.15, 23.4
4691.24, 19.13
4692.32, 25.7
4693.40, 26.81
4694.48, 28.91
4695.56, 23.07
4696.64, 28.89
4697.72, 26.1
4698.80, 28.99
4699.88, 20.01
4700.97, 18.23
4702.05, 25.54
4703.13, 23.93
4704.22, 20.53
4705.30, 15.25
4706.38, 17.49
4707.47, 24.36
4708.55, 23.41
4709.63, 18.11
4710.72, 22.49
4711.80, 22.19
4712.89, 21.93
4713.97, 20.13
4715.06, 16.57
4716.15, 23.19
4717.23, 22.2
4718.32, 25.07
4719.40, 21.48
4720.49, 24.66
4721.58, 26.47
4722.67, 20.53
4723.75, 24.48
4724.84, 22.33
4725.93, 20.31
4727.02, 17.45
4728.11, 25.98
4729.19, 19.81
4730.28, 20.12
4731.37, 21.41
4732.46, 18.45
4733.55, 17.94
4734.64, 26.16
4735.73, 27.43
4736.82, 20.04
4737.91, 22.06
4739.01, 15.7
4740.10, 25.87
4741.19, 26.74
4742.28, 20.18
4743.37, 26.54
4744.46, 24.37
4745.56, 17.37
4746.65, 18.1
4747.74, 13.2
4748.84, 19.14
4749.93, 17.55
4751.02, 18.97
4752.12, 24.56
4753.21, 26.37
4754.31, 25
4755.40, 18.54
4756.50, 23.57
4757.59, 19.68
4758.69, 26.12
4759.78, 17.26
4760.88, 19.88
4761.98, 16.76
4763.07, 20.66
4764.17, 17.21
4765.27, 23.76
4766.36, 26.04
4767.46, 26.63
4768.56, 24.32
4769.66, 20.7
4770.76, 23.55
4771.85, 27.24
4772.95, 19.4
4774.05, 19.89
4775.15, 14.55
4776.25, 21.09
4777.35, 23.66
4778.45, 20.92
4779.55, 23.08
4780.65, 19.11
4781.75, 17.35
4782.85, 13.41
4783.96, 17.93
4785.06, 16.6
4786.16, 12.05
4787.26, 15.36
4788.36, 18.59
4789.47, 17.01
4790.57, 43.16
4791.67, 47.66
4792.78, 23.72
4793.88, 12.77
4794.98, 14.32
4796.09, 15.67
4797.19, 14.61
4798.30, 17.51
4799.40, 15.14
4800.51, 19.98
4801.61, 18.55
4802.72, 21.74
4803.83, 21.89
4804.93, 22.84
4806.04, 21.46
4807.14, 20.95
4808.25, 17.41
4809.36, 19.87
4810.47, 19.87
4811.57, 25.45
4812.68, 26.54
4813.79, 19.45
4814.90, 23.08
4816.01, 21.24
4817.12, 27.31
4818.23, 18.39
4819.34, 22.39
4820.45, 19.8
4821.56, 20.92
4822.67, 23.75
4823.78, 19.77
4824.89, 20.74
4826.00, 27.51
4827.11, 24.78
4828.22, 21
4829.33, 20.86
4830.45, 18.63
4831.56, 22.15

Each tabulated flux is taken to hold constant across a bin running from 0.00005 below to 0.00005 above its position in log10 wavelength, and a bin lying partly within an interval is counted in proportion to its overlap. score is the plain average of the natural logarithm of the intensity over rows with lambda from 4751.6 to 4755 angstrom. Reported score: 3.231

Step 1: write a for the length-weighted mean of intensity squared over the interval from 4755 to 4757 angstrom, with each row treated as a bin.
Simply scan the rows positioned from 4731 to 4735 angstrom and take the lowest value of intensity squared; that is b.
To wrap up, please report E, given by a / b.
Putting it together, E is 1.4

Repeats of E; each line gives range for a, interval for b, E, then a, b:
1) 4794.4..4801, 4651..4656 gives 0.7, 265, 354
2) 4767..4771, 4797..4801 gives 2.7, 568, 213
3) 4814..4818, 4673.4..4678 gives 2.0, 540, 275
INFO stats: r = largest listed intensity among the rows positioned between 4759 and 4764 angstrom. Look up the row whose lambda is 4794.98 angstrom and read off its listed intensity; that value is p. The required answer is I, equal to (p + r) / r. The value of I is 1.69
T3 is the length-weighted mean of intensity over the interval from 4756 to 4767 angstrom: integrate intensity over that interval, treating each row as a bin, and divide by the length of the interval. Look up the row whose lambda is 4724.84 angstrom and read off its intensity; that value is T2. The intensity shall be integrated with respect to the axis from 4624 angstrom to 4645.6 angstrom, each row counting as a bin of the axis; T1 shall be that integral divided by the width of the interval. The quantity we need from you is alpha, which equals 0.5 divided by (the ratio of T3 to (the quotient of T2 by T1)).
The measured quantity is 0.0232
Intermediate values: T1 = 22.7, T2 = 22.33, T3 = 21.14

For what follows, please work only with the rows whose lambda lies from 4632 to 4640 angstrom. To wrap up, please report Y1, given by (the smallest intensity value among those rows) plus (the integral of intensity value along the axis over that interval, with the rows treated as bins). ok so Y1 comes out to 194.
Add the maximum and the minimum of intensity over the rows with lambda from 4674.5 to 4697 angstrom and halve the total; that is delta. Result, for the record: 22.9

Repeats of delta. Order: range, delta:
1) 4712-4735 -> 21.5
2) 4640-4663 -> 21.0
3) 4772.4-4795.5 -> 29.9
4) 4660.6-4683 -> 23.8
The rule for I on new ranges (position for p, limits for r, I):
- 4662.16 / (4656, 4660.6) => 1.87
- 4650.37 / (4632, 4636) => 1.85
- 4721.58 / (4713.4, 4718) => 2.14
